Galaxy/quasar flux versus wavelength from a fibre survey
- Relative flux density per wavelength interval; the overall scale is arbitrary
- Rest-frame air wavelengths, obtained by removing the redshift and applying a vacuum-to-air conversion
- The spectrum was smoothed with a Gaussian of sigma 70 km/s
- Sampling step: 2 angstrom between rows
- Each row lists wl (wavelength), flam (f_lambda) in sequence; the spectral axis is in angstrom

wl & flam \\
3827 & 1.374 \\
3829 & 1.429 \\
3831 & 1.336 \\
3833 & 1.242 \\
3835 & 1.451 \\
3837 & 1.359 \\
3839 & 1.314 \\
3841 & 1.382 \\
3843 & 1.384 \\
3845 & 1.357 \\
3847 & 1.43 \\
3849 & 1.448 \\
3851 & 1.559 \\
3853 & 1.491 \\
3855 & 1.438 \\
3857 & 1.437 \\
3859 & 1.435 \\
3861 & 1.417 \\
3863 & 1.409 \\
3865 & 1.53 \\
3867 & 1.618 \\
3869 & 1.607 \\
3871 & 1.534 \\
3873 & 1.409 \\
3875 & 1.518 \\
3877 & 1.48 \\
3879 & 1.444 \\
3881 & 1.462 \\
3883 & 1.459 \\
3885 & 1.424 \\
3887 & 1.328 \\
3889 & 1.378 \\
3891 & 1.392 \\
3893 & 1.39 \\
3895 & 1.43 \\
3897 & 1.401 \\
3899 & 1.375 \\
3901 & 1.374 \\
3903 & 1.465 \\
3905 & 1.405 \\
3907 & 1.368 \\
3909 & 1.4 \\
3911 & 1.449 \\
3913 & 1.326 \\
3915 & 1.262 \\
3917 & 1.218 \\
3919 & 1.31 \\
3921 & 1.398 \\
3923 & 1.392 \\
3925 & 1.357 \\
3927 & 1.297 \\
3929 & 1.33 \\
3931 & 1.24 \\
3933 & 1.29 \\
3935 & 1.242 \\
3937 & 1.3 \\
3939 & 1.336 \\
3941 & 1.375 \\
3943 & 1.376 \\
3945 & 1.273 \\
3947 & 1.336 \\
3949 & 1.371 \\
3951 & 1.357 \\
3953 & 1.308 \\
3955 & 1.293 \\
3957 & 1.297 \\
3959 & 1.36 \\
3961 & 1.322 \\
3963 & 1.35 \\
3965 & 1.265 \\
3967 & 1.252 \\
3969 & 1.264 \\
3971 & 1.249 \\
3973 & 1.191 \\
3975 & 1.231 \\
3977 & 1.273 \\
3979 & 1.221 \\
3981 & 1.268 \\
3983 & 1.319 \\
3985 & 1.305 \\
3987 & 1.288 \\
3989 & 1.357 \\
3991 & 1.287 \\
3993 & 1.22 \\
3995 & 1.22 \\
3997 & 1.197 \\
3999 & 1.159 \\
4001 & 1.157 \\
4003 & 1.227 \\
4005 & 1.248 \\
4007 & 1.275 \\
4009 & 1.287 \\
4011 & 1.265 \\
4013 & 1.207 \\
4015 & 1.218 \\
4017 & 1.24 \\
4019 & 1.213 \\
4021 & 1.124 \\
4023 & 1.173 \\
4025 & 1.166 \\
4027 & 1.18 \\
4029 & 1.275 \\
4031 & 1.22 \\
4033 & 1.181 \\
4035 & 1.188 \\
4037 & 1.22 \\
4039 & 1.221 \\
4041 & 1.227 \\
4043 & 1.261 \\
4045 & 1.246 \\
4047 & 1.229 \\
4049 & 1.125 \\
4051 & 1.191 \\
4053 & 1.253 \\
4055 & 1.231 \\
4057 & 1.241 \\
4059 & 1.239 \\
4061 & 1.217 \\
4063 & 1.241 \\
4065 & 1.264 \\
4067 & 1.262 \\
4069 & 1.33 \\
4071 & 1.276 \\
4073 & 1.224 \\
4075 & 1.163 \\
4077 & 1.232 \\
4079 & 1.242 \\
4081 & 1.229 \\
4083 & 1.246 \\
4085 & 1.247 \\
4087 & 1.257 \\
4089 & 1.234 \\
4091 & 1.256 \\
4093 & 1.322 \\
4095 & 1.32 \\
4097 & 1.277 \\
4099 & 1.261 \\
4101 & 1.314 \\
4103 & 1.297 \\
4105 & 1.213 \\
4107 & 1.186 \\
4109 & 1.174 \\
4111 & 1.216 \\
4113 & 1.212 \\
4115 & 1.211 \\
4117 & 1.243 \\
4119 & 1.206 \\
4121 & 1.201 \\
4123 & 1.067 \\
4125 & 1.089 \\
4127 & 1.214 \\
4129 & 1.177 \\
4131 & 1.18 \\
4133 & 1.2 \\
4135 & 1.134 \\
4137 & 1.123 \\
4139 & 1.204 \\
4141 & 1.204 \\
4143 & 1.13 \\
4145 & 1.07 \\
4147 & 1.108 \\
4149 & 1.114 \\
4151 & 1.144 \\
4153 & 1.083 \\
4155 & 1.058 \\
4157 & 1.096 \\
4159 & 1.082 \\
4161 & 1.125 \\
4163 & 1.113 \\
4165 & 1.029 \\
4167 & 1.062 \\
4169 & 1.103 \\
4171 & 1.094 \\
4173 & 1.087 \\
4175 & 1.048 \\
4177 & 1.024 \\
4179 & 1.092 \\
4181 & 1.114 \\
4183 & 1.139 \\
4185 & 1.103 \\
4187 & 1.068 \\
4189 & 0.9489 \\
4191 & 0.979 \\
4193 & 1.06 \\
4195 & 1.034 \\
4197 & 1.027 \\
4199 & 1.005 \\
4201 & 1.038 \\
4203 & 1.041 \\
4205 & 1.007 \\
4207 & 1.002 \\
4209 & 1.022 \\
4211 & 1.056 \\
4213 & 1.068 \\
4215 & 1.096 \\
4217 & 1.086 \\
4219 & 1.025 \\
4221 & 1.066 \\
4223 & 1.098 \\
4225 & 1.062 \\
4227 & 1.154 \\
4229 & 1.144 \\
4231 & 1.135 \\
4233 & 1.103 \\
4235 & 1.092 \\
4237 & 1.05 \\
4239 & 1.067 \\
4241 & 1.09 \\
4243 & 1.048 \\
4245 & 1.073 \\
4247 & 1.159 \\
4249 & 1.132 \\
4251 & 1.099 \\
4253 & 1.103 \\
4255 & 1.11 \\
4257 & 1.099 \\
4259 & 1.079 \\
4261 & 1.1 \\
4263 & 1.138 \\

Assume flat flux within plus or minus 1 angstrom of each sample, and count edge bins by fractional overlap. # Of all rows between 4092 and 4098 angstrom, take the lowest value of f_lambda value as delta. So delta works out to 1.277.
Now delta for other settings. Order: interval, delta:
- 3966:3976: 1.191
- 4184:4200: 0.9489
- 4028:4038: 1.181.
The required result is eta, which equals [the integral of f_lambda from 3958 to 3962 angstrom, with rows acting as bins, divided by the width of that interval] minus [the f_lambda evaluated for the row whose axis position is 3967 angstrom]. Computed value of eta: 0.09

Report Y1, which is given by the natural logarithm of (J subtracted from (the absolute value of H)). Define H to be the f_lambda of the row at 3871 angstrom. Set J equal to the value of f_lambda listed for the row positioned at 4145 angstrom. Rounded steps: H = 1.534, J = 1.07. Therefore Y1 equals -0.8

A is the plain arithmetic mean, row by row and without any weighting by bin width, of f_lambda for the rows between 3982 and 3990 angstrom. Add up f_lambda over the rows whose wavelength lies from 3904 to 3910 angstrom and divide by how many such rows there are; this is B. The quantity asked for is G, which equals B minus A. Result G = 0.07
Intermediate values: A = 1.3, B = 1.39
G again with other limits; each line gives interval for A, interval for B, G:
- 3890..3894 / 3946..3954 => -0.05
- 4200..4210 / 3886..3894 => 0.35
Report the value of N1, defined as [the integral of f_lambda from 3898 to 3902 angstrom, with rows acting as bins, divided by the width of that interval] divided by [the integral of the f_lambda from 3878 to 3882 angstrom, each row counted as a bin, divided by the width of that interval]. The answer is 0.95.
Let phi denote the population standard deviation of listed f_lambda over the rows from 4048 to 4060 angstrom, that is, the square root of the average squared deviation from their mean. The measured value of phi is 0.0440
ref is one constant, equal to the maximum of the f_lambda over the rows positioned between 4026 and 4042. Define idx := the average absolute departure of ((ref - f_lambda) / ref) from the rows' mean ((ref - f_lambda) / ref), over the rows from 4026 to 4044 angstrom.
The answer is 0.0189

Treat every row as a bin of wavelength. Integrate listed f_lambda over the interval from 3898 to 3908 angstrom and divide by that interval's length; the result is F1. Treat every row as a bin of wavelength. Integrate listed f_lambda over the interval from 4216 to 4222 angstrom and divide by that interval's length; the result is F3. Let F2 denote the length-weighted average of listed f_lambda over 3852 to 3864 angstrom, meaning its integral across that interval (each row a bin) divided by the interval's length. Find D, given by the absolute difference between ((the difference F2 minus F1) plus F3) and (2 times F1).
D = 1.7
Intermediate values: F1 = 1.40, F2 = 1.44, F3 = 1.06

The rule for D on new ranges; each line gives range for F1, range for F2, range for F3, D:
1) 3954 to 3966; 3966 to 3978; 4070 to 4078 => 1.5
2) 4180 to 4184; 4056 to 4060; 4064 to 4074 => 0.9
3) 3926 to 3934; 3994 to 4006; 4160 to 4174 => 1.6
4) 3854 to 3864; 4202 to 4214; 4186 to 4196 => 2.2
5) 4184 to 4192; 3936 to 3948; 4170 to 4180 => 0.7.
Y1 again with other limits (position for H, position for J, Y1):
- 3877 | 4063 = -1.4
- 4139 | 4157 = -2.2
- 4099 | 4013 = -2.9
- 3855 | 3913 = -2.2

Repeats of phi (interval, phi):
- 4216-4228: 0.0395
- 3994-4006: 0.0341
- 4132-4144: 0.0370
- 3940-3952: 0.0363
